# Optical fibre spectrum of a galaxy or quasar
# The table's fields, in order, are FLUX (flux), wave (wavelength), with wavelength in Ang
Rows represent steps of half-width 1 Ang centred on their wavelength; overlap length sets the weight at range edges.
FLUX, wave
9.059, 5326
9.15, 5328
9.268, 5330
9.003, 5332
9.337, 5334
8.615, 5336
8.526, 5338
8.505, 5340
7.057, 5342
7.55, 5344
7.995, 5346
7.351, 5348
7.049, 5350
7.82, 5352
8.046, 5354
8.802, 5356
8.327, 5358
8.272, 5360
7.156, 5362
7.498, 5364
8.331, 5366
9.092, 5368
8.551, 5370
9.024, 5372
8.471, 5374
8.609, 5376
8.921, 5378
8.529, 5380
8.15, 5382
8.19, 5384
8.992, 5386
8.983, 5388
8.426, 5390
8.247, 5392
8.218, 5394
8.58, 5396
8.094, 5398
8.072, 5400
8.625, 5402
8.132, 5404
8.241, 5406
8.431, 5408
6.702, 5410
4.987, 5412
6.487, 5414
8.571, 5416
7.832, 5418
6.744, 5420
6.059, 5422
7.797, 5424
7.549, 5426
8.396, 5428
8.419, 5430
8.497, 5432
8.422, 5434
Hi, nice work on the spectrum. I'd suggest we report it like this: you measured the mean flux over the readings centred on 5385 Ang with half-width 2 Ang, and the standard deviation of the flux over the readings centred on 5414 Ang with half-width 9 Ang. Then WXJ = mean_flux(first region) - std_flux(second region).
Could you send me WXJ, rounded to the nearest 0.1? 7.4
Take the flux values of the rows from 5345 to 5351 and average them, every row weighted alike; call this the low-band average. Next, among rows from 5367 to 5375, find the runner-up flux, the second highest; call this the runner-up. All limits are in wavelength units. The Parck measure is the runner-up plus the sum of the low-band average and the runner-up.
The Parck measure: 25.5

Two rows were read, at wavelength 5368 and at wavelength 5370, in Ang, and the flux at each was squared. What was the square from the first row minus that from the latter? 10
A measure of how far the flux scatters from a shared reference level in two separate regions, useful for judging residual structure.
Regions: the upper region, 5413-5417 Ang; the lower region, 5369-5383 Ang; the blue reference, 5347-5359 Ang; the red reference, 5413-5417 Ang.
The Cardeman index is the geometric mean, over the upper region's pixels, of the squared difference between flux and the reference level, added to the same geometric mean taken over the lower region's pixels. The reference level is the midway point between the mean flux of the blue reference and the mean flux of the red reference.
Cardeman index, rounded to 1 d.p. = 1.8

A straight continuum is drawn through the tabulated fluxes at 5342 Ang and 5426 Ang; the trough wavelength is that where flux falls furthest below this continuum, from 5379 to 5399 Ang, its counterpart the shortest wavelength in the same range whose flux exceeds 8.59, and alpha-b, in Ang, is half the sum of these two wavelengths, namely 5392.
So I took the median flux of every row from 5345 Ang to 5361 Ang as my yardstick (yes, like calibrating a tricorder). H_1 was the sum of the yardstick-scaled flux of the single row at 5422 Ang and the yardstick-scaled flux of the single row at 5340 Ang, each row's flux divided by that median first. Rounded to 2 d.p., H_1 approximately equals 1.82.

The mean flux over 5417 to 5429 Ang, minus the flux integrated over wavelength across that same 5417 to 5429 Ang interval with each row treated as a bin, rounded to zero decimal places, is -81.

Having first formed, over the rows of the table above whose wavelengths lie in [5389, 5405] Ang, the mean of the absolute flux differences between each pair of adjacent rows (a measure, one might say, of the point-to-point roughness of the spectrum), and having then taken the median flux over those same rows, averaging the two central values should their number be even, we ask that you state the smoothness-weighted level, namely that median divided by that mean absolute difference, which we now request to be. 27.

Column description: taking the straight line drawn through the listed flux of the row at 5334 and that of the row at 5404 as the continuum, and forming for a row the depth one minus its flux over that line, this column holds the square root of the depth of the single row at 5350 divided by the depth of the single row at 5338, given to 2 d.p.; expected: 1.67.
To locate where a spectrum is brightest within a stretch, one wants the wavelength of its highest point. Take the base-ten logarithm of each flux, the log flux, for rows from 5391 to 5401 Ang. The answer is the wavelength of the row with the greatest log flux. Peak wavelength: 5396 Ang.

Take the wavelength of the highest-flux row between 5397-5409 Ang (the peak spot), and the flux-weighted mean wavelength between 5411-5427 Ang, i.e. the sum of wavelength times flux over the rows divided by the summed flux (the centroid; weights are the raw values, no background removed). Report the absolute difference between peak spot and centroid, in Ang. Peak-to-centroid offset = 17.3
